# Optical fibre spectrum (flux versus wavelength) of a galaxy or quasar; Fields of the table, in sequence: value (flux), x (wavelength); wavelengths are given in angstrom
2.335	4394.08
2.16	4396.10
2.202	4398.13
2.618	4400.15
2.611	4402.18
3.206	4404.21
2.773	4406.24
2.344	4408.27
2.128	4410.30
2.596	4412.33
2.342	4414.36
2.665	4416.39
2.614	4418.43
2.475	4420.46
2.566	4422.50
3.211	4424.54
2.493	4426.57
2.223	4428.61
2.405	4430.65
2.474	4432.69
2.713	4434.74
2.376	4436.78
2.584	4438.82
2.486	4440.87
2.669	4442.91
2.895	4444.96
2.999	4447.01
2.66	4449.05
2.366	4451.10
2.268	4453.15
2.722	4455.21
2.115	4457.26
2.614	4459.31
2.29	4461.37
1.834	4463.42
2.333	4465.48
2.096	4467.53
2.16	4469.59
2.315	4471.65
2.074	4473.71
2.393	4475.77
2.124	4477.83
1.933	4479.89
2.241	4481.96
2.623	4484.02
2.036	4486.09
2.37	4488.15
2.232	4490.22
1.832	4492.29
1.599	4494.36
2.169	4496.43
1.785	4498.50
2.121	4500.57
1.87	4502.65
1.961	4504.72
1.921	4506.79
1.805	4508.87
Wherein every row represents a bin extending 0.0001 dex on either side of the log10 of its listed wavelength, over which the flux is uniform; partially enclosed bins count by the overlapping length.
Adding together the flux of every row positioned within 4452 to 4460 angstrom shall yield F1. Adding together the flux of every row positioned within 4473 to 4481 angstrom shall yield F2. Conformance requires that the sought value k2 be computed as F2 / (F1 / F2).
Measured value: 7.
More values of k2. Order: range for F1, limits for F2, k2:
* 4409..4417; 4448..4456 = 10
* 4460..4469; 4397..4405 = 13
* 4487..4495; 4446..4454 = 13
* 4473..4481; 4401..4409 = 14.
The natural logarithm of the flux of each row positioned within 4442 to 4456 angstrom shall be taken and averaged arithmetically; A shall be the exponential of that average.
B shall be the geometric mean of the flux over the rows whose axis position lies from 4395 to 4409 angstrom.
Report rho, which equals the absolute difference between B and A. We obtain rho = 0.11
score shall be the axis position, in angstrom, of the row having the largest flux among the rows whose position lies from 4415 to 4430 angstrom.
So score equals 4424.54 angstrom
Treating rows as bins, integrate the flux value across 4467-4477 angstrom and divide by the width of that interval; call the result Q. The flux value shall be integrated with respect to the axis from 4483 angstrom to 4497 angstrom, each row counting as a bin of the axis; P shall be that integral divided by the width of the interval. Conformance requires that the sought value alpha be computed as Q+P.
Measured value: 4.3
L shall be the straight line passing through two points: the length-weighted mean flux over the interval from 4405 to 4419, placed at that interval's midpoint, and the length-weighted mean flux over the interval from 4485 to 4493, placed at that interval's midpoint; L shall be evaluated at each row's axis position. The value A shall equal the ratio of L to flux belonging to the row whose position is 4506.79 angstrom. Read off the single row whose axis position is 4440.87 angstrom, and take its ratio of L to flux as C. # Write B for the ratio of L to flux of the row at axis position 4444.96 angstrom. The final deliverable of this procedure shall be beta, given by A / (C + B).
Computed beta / 0.61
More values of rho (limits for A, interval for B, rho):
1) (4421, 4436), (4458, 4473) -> 0.35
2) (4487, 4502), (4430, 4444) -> 0.53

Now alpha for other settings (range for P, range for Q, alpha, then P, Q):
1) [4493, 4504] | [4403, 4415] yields 4.5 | 1.91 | 2.57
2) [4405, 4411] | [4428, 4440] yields 4.9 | 2.46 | 2.47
